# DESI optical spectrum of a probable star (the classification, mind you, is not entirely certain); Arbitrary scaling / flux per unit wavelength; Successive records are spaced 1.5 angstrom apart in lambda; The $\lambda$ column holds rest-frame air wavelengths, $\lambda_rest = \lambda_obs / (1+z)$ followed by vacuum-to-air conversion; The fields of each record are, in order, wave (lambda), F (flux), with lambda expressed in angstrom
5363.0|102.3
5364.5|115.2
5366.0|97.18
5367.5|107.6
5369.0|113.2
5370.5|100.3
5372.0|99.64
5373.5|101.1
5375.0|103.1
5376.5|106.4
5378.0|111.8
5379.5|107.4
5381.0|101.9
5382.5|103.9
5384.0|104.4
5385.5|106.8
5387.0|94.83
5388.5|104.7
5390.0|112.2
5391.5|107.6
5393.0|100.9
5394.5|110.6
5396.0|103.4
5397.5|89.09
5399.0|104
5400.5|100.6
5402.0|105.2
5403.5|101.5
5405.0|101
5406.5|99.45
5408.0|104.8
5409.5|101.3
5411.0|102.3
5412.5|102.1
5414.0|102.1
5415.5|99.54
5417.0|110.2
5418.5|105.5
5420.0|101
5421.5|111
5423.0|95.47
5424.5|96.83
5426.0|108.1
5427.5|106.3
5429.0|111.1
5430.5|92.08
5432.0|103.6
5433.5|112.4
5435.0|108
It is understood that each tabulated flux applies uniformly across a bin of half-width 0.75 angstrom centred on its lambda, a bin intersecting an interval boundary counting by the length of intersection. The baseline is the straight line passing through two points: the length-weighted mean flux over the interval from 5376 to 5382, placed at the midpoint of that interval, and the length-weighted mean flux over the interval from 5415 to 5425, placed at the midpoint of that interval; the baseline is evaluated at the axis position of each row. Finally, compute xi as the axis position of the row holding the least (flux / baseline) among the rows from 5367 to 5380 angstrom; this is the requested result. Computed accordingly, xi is 5372.0 angstrom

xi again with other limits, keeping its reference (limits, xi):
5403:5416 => 5406.5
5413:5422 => 5415.5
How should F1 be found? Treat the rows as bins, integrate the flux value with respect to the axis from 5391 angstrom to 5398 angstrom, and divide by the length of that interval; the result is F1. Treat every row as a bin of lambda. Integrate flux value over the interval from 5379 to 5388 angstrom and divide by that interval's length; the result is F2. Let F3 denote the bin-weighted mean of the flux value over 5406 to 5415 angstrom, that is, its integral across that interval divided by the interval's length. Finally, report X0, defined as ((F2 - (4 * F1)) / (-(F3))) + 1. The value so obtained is 4.01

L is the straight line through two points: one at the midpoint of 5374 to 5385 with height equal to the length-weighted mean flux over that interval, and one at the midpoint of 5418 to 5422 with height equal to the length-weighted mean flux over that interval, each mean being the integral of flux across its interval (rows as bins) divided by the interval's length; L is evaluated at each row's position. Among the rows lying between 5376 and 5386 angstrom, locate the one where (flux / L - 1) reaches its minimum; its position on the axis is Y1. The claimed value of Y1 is 5381.0 angstrom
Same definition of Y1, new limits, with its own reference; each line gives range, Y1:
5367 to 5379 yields 5372.0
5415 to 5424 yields 5423.0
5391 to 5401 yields 5397.5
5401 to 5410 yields 5406.5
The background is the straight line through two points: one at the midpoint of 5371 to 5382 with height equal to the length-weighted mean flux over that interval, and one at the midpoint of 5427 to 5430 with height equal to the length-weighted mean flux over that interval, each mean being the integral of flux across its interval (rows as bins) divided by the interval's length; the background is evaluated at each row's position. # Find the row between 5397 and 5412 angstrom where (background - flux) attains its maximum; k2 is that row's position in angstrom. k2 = 5397.5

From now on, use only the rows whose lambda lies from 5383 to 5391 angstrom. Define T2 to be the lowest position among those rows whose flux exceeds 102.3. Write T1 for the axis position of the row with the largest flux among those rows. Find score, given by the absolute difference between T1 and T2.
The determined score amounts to 6.0 angstrom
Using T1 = 5390.0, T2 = 5384.0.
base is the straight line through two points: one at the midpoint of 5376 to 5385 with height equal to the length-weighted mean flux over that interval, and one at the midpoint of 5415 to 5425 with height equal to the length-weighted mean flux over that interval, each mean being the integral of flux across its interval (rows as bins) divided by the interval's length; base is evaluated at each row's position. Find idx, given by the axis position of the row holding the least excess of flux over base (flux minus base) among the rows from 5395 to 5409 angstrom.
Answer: 5397.5 angstrom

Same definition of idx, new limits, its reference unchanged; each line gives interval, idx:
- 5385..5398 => 5397.5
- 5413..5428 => 5423.0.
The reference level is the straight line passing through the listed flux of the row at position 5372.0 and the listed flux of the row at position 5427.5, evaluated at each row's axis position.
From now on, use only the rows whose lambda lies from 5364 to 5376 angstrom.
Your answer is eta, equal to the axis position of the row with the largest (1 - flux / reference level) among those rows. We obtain 5366.0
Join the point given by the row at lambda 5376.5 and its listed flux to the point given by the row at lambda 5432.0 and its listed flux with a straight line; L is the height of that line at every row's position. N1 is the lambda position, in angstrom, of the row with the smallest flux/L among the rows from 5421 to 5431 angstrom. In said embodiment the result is 5430.5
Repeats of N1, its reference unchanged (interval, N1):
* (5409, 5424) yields 5423.0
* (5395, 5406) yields 5397.5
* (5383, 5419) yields 5397.5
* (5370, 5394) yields 5387.0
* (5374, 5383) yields 5381.0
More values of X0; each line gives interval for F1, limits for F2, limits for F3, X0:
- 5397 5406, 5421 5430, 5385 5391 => 3.85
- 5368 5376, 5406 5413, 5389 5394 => 3.92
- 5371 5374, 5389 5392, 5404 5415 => 3.86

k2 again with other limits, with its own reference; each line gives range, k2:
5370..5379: 5372.0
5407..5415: 5409.5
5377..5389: 5387.0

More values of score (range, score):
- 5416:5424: 4.5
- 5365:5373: 1.5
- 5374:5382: 3.0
